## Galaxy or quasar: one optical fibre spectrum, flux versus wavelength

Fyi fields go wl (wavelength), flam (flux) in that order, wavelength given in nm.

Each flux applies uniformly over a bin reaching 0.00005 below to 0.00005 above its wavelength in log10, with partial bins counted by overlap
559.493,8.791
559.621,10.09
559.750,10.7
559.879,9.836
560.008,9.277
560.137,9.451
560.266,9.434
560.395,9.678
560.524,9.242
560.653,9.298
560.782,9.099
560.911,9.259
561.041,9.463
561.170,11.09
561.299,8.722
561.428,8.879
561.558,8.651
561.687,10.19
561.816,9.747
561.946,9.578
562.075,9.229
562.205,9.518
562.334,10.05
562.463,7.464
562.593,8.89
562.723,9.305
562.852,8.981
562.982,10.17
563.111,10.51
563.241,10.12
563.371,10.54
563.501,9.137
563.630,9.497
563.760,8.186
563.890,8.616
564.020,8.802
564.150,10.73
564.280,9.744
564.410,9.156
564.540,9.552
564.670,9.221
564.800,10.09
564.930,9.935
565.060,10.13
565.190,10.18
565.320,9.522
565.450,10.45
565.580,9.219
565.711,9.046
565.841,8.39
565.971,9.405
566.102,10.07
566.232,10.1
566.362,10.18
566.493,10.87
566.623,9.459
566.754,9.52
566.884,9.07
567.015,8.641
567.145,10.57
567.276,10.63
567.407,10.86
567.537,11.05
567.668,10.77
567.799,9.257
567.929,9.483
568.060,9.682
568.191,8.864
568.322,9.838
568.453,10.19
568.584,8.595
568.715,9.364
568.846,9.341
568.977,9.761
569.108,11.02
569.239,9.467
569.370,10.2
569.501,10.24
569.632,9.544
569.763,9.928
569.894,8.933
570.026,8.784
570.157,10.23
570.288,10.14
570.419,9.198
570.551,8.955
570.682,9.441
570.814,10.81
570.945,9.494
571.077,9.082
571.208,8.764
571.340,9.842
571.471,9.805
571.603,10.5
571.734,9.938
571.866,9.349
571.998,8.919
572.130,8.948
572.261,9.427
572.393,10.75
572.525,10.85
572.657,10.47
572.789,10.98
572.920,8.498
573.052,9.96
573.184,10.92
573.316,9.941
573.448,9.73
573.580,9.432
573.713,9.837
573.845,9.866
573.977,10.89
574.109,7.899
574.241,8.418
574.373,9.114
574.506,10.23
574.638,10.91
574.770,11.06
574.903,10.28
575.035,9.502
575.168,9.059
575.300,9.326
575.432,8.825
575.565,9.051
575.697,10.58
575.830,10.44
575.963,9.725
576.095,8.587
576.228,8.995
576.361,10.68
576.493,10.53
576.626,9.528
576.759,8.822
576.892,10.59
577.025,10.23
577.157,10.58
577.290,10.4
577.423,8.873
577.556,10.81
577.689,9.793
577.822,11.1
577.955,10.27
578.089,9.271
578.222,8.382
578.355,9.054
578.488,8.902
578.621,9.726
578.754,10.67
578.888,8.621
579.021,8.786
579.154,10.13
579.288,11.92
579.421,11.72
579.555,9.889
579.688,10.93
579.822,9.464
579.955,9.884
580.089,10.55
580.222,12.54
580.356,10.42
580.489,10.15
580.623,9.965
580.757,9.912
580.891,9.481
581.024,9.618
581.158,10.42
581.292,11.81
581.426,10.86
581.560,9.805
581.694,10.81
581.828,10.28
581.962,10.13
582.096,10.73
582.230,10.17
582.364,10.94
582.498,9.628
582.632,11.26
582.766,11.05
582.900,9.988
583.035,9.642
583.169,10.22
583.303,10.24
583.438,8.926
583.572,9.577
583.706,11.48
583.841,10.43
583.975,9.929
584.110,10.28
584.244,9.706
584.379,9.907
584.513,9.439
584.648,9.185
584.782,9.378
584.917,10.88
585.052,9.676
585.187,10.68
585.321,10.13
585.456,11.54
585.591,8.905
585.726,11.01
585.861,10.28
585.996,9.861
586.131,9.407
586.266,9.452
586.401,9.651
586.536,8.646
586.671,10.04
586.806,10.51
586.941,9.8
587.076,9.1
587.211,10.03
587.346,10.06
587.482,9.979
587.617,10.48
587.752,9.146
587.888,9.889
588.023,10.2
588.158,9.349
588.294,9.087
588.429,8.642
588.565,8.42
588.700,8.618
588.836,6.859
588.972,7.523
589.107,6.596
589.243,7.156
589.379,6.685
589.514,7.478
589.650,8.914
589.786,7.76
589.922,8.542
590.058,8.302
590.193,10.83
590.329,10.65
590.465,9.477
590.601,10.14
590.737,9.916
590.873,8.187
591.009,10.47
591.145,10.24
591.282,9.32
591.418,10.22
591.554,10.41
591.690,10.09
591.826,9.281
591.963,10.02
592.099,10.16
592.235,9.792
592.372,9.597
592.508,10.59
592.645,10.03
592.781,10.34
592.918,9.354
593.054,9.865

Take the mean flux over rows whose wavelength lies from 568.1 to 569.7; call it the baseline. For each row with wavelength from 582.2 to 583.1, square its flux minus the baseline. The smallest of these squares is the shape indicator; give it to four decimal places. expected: 0.0036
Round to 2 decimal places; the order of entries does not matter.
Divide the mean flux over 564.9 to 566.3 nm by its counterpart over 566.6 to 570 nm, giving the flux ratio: 0.99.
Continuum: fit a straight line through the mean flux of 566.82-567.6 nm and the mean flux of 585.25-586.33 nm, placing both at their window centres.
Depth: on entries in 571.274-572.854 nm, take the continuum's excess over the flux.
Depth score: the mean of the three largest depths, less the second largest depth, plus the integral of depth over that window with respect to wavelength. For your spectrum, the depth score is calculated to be 0.10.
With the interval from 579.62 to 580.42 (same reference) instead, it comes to -0.47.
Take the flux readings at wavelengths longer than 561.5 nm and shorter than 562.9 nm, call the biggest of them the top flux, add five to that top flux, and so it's 15.2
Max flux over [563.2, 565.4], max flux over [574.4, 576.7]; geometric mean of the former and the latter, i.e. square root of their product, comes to 10.9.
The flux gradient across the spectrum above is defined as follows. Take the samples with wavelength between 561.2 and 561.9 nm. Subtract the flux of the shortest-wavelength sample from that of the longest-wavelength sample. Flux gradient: 1.0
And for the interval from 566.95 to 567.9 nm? 0.6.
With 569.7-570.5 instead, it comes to -0.7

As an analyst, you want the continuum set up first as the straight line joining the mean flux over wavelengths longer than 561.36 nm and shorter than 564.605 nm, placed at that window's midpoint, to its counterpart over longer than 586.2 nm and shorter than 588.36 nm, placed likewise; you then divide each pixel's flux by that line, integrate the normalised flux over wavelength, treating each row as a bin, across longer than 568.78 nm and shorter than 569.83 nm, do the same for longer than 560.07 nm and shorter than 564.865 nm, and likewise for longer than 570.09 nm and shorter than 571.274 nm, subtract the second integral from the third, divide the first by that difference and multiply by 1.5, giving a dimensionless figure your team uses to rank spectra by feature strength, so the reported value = 0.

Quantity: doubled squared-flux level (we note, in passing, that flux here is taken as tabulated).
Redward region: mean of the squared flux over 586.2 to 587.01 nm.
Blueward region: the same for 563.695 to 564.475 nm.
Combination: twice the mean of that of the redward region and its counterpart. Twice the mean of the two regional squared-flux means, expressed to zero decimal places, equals 180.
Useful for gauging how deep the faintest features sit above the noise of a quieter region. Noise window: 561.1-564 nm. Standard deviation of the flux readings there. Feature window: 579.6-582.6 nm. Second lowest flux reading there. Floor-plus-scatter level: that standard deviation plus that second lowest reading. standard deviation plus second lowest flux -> 10.3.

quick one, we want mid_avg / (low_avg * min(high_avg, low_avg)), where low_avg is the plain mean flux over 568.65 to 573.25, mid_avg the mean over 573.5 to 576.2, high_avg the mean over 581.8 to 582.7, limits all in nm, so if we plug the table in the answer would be 0.101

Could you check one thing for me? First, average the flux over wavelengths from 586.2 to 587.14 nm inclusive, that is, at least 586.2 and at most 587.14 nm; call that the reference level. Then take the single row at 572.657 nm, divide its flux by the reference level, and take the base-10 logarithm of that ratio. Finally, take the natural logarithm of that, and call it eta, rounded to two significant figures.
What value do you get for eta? -3.3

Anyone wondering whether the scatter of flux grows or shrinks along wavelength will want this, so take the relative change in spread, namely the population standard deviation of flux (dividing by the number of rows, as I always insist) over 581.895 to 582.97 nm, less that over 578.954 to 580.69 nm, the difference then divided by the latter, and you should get -0.46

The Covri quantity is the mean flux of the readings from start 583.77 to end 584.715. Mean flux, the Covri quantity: 9.8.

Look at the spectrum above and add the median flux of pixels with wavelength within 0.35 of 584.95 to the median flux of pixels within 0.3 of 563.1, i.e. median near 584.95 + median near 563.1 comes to 19.8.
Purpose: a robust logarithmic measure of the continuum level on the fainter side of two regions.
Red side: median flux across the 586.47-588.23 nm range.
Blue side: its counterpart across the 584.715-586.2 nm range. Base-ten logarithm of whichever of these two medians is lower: 0.999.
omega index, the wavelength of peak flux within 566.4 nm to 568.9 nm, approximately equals 567.537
